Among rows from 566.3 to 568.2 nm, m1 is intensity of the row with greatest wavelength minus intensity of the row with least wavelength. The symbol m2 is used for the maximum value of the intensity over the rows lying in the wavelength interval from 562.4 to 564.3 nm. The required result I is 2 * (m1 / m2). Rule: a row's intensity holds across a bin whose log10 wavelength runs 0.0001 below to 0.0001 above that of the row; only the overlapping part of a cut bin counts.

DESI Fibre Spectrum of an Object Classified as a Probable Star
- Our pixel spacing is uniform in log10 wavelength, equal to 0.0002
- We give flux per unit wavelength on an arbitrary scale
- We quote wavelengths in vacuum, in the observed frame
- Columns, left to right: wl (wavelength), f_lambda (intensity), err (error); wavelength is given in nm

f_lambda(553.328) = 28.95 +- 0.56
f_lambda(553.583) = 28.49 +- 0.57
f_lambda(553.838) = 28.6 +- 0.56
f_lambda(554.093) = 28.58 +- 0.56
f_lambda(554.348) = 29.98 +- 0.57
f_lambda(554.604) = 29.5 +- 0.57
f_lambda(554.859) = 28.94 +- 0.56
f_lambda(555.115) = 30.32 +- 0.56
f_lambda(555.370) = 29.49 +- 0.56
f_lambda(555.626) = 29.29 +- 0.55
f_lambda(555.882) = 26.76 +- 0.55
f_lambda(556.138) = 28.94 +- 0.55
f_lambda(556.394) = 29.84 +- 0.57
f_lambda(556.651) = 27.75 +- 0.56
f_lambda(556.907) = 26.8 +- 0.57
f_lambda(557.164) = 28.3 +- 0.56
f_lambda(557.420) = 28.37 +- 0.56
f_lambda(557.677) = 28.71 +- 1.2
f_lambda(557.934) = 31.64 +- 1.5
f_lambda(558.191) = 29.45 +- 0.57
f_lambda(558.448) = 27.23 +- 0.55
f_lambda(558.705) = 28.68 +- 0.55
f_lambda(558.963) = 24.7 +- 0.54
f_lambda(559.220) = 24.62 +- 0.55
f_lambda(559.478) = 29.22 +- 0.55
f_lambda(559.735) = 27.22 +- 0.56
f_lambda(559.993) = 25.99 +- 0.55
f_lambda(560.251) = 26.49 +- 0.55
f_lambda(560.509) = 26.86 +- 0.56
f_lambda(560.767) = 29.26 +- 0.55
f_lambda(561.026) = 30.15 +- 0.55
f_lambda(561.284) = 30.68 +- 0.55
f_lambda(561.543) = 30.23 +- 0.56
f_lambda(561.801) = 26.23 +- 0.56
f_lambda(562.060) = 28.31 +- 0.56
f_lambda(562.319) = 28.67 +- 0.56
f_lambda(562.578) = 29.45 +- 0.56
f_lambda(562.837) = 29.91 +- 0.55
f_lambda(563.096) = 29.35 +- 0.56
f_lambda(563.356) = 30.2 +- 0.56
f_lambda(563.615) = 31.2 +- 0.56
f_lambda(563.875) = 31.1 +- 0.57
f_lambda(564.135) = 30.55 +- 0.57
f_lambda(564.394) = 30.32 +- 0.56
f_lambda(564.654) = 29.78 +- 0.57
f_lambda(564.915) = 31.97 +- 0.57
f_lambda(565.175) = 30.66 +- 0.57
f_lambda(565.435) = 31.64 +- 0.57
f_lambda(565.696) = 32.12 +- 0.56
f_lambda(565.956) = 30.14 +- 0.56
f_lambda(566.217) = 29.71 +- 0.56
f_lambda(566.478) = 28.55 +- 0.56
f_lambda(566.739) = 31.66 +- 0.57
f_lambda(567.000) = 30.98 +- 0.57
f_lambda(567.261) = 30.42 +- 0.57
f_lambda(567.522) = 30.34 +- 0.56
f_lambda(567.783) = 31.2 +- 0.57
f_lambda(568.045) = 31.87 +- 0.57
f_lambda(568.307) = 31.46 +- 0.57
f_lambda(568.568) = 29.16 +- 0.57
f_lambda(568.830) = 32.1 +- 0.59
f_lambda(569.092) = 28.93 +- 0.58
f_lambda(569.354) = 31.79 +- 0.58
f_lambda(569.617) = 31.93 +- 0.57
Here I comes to 0.21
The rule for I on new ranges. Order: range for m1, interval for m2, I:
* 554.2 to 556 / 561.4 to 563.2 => -0.21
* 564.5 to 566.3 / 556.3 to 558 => 0.00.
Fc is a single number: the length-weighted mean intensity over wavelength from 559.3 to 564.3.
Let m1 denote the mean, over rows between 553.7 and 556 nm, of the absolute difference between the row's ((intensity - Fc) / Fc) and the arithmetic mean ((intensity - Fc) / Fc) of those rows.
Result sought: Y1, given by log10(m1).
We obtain -1.59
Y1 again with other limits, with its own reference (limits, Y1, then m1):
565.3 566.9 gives -1.39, 0.040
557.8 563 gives -1.24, 0.057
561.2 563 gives -1.40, 0.039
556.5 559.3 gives -1.29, 0.051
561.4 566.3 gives -1.47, 0.034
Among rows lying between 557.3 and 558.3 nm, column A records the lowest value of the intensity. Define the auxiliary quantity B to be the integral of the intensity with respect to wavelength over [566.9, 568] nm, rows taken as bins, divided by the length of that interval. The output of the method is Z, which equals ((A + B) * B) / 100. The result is 18.2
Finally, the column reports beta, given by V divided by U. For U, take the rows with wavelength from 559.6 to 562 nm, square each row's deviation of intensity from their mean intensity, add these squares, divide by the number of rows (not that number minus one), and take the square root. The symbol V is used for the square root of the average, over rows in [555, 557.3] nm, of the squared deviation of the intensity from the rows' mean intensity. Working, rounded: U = 1.8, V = 1.22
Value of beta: 0.67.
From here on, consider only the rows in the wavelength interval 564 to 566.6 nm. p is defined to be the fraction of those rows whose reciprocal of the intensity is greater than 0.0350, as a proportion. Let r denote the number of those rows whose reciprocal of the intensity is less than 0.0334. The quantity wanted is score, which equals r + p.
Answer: 7.1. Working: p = 0.10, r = 7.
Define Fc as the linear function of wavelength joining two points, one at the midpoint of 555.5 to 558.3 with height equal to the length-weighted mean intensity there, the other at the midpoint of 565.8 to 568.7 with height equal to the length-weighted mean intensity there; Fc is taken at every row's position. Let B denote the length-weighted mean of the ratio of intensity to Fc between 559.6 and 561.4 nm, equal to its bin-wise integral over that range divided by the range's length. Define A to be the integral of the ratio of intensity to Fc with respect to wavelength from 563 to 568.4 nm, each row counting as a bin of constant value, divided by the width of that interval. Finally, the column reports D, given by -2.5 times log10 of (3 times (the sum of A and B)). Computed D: -1.93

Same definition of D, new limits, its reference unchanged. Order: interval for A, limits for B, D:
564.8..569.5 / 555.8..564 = -1.94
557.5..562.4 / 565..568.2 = -1.93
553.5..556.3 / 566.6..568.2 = -1.97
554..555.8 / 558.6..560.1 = -1.92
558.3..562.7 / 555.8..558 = -1.91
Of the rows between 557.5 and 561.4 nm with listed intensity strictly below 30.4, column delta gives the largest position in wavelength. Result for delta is 561.026 nm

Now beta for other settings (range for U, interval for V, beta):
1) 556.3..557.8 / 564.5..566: 0.98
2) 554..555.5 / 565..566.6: 2.03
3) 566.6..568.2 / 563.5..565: 1.22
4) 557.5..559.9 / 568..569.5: 0.61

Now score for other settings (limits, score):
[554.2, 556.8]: 2.2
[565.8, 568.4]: 8.1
